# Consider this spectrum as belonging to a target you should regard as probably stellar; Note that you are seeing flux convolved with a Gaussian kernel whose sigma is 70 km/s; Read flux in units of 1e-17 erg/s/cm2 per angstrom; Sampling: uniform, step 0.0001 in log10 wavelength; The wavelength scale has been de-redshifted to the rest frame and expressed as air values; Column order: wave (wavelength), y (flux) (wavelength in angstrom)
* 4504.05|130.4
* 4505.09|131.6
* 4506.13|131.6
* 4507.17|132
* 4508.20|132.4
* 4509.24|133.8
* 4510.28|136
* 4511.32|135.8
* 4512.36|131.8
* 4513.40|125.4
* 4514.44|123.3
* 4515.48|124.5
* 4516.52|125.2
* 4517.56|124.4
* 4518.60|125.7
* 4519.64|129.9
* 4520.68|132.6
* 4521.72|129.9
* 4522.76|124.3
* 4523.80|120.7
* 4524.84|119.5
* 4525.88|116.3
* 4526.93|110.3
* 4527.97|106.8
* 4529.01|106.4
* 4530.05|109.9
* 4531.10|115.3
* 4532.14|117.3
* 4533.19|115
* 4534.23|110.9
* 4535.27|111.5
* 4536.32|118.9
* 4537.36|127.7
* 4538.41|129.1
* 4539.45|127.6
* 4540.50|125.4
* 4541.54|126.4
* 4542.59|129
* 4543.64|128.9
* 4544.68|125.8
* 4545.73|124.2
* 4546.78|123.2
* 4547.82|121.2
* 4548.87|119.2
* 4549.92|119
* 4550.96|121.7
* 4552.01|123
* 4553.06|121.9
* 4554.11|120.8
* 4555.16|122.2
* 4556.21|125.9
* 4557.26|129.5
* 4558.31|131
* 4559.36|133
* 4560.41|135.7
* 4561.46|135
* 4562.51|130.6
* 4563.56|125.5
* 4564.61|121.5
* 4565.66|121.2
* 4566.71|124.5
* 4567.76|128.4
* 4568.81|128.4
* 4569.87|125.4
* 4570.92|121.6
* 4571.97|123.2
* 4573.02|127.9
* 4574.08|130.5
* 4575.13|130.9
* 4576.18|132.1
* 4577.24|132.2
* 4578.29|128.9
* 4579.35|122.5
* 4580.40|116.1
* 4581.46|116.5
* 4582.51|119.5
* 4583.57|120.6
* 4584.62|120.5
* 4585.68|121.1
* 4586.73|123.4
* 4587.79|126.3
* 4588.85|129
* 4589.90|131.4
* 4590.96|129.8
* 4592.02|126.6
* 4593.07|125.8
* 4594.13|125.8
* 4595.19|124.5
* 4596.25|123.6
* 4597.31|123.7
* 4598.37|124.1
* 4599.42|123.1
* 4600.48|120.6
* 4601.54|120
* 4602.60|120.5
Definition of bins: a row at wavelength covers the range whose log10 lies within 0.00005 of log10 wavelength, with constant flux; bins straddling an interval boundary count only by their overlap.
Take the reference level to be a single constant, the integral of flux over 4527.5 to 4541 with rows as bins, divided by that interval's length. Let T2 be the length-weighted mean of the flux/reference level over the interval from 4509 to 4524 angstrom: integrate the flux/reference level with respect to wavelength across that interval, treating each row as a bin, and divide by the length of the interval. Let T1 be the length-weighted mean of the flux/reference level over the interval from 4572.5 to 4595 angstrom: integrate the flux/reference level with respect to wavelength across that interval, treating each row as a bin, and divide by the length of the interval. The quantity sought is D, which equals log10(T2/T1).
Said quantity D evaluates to 0.009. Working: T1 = 1.07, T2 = 1.10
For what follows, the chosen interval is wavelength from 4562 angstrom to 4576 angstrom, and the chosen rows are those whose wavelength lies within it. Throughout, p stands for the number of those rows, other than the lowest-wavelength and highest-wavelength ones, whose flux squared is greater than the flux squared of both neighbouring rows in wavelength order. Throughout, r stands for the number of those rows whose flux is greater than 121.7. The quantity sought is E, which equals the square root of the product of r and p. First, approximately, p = 0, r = 10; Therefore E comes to 0.0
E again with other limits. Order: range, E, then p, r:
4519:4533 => 2.0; 1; 4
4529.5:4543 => 3.5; 2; 6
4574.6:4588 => 3.7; 2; 7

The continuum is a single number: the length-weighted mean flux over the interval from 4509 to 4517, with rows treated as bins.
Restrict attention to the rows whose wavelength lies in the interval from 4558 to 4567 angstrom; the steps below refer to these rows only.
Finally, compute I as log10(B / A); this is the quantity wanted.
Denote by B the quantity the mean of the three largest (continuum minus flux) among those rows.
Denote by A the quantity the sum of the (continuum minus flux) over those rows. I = 0.1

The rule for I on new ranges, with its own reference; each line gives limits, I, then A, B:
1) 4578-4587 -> -0.8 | 74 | 12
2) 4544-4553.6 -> -0.8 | 64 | 9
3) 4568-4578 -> -0.3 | 11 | 6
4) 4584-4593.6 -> -0.6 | 29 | 8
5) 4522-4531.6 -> -0.8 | 134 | 22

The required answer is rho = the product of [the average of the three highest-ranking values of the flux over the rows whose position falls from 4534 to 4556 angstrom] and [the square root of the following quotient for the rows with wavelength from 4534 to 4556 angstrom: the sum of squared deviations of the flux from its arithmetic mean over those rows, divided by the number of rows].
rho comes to 638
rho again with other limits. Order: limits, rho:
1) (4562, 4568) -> 437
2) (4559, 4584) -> 743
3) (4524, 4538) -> 690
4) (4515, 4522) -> 398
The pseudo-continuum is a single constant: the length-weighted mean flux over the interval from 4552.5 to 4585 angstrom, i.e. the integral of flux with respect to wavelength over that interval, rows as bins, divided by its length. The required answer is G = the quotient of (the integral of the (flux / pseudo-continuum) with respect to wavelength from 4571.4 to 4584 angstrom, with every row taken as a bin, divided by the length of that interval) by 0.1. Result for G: 9.93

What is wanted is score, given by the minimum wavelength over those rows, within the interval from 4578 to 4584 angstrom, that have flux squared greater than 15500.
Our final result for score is 4578.29 angstrom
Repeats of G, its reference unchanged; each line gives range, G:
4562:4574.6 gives 9.98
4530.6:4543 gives 9.62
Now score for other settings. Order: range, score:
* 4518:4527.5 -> 4518.60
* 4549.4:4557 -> 4556.21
